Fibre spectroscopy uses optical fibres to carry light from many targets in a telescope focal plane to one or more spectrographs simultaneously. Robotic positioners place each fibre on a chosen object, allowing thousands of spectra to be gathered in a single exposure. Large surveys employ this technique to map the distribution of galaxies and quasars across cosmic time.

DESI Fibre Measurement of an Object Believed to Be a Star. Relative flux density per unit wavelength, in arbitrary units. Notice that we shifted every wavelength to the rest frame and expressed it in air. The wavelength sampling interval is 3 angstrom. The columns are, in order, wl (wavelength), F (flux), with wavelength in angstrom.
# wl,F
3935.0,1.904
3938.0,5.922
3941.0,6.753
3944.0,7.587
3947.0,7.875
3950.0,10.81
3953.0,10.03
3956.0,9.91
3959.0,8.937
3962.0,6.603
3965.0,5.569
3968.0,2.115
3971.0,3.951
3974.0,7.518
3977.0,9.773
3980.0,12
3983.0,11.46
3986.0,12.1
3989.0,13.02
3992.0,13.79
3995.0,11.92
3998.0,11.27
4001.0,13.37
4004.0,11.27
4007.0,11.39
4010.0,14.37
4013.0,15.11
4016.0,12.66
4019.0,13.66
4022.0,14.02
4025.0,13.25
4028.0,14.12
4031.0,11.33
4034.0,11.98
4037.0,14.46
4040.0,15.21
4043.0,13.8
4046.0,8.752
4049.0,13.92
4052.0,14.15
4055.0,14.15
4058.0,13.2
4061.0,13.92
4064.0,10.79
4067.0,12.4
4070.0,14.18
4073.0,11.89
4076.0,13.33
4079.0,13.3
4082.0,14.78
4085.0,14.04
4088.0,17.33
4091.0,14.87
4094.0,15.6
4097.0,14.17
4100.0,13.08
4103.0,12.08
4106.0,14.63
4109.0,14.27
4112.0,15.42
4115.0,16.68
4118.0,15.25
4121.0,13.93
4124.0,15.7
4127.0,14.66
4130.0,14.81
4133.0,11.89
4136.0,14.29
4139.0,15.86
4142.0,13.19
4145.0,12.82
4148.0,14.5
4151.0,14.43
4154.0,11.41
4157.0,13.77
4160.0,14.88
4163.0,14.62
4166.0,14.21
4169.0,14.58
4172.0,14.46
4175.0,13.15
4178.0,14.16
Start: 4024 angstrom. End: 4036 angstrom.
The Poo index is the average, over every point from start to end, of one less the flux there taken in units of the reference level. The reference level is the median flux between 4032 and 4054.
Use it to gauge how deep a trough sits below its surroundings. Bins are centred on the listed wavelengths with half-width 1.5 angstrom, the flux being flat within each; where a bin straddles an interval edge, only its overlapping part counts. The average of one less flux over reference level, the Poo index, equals 0.09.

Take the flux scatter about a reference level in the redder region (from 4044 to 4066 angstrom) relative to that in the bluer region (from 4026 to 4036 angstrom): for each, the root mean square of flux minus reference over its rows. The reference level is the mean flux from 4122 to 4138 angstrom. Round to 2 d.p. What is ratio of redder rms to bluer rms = 1.16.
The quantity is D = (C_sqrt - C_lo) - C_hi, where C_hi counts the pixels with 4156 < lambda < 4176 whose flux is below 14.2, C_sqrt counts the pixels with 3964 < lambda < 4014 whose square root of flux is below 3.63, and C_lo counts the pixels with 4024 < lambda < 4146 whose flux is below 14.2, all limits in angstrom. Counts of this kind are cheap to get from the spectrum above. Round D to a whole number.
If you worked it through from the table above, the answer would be -14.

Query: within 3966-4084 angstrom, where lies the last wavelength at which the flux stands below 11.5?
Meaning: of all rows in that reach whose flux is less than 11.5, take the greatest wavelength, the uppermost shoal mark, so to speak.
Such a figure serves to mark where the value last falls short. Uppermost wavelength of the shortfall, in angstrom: 4064.0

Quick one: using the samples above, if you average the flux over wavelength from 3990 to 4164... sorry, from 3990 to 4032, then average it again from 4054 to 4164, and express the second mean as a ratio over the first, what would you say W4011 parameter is 1.08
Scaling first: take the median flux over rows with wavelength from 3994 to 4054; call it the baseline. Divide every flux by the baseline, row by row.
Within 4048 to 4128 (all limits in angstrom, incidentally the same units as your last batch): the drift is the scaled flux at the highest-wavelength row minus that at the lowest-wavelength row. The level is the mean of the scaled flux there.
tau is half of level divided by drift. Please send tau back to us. 9.6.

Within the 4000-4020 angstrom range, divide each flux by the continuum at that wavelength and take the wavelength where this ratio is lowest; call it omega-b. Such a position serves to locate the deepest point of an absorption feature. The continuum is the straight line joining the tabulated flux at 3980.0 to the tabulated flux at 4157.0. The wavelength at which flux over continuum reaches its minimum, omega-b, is 4004.0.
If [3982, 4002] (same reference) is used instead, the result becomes 3998.0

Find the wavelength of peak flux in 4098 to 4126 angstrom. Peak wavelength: 4115.0 angstrom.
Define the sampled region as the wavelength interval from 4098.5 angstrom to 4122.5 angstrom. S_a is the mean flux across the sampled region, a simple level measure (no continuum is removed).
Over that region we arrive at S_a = 14.4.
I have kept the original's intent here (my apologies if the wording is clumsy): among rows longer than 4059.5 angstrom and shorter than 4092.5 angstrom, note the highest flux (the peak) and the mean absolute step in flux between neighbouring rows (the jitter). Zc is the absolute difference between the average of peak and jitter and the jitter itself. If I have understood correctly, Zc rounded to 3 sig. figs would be 7.75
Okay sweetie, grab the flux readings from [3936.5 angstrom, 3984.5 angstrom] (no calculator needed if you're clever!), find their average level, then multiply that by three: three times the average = 24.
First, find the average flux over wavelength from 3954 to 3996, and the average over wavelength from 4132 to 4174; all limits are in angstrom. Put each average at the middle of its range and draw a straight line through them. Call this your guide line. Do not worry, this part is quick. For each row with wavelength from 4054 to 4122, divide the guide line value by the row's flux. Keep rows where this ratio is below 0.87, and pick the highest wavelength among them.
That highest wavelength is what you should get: 4118.0 angstrom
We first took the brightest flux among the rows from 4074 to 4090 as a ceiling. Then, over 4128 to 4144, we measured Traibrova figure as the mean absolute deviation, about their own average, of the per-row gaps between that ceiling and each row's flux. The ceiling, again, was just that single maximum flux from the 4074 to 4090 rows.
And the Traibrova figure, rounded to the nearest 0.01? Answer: 1.17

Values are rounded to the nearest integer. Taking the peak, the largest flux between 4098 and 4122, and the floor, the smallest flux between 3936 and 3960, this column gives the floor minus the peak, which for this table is -11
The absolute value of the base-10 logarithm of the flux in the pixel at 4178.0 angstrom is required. 1.15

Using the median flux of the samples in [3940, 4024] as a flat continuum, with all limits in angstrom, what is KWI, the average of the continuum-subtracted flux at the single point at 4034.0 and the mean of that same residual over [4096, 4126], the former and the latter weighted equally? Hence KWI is 2.0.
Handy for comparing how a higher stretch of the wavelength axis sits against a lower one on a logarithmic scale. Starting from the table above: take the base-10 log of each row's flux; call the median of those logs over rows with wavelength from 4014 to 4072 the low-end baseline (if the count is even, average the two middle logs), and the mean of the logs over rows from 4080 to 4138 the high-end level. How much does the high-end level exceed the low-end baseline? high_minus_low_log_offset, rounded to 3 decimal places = 0.023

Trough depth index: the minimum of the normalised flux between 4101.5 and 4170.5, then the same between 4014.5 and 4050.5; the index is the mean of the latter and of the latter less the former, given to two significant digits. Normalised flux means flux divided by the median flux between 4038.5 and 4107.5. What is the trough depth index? 0.22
